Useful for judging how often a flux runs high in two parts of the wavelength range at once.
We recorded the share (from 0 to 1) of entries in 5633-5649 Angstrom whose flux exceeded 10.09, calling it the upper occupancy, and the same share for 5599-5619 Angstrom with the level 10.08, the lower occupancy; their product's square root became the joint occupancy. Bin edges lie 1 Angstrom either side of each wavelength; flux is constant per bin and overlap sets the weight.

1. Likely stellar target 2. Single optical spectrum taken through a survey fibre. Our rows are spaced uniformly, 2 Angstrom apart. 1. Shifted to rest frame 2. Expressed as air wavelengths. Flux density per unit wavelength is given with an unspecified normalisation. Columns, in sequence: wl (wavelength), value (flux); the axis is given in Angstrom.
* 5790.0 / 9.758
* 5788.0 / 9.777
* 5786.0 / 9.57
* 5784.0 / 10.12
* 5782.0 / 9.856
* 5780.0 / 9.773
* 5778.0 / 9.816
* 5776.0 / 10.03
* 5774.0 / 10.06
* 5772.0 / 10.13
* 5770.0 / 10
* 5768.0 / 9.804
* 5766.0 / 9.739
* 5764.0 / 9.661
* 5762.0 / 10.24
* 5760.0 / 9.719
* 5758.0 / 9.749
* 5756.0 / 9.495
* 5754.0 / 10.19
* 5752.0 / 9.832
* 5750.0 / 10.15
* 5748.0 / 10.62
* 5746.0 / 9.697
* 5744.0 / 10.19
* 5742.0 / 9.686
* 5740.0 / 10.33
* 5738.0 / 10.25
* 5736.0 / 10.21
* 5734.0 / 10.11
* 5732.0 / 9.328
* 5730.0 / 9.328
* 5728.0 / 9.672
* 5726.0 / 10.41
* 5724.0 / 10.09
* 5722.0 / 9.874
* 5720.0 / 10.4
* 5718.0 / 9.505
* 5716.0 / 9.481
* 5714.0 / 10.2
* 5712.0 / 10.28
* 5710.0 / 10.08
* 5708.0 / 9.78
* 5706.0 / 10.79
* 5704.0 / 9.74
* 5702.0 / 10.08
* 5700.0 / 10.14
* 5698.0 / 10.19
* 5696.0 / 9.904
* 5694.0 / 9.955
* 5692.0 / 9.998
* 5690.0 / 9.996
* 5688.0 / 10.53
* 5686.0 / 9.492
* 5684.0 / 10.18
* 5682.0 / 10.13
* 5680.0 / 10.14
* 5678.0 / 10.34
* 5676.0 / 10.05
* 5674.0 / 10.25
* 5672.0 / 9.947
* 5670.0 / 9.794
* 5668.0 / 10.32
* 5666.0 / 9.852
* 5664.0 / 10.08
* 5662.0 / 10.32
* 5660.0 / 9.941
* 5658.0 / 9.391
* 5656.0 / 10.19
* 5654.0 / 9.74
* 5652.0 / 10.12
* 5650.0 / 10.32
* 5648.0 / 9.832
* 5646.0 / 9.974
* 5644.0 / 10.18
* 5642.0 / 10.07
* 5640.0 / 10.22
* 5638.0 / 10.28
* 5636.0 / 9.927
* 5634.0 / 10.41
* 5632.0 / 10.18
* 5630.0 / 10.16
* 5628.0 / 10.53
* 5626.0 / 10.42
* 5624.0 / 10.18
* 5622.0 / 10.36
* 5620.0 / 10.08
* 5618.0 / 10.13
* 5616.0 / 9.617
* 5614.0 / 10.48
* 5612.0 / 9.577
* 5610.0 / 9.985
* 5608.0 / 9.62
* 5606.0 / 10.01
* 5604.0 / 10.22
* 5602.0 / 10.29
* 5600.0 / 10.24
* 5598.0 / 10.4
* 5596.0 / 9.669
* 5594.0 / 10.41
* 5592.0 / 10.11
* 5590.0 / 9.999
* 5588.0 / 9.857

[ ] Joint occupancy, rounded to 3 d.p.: 0.500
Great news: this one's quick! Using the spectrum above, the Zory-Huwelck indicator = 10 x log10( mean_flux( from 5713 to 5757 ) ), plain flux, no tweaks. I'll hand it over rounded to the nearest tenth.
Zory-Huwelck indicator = 10.0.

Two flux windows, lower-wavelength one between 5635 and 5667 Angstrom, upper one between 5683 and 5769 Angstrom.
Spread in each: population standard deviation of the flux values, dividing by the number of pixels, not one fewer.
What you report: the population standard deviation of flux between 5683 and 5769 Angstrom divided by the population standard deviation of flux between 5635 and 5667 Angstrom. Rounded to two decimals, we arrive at 1.42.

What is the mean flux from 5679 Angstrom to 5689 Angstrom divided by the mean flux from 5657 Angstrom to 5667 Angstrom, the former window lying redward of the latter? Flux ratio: 1.02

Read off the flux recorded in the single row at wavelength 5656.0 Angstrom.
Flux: 10.19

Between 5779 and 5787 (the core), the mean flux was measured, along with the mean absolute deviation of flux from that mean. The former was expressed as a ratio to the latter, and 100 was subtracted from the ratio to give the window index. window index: -38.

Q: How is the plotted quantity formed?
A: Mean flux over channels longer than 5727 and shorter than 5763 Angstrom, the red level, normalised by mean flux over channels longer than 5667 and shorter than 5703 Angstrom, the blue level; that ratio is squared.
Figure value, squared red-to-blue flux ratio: 0.97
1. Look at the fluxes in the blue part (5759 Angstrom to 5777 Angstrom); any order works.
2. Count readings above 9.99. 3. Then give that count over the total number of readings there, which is 0.56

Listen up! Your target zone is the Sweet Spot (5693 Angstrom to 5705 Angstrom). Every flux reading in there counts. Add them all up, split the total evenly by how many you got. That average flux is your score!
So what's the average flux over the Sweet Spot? 10.0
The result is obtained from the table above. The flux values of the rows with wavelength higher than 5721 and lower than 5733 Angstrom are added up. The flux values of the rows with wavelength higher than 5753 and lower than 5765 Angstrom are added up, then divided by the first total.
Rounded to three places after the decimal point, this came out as 1.006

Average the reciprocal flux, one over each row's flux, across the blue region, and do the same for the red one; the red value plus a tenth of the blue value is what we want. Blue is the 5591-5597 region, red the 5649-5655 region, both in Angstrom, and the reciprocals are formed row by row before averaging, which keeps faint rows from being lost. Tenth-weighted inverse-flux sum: 0.109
